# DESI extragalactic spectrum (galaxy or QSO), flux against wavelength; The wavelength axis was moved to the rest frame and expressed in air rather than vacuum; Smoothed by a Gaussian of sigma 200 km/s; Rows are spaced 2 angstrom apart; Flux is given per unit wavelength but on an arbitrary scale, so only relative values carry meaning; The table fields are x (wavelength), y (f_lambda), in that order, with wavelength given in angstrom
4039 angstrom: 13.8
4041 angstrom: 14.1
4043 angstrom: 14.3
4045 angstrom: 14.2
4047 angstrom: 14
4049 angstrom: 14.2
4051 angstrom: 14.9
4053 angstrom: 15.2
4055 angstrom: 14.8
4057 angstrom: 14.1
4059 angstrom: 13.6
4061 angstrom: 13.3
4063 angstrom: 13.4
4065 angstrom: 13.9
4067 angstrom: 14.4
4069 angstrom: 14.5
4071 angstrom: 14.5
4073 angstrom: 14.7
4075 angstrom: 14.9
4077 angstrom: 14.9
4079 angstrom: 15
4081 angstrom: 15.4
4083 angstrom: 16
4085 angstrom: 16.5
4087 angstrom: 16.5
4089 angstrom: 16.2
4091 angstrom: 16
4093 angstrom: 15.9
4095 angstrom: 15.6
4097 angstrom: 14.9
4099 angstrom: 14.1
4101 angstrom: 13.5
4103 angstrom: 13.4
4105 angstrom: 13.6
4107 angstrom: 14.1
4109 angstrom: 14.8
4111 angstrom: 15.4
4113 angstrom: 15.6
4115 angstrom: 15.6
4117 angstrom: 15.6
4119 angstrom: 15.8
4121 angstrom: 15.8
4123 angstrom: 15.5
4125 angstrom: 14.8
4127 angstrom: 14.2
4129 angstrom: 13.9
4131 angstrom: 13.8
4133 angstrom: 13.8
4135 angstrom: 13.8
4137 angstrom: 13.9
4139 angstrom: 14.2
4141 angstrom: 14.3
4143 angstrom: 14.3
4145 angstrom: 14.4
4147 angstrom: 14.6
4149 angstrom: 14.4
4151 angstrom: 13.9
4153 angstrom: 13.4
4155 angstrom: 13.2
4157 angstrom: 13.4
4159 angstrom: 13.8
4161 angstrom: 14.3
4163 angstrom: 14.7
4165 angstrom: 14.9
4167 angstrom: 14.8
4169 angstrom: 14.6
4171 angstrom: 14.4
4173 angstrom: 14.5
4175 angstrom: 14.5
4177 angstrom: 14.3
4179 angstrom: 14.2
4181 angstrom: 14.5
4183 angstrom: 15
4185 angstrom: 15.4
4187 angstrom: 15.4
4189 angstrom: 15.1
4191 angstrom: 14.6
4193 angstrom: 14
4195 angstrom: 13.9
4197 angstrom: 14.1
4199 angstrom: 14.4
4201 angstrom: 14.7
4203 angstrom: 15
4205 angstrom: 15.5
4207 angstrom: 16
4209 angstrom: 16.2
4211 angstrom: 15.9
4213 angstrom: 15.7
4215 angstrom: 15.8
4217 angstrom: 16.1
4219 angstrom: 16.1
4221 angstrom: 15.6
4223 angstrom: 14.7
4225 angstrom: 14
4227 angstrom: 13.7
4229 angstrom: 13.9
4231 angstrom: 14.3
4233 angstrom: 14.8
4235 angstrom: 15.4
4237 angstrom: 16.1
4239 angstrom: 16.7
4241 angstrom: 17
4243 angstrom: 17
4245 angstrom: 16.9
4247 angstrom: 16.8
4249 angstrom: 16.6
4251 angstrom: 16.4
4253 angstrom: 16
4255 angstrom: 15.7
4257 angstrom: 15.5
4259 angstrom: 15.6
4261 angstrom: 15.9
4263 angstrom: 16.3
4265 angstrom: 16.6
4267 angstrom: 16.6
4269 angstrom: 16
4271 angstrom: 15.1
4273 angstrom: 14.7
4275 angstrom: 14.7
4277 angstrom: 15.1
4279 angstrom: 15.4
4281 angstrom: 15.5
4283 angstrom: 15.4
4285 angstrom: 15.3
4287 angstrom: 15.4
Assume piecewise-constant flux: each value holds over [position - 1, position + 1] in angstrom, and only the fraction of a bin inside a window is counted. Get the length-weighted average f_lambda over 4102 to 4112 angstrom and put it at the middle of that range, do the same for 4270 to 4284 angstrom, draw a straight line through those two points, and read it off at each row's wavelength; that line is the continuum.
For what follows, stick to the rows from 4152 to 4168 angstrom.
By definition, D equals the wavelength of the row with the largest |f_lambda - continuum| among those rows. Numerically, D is 4155 angstrom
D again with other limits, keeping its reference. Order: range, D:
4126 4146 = 4135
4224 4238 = 4237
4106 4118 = 4113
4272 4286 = 4275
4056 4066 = 4061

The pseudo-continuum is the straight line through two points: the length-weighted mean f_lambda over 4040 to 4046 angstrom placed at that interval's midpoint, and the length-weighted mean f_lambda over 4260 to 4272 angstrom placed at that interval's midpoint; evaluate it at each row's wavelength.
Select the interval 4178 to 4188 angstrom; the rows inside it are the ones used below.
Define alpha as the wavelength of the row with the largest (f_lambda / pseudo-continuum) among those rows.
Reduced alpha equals 4185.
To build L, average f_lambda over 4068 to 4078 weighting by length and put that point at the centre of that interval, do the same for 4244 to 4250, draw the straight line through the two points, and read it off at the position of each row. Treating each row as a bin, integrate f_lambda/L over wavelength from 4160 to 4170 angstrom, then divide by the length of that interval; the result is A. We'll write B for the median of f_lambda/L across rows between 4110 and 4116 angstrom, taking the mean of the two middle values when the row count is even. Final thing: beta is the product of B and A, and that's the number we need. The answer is 0.95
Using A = 0.93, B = 1.03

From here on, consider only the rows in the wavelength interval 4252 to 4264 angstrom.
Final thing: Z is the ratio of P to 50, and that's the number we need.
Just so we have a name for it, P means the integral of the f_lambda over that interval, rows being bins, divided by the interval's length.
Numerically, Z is 0.32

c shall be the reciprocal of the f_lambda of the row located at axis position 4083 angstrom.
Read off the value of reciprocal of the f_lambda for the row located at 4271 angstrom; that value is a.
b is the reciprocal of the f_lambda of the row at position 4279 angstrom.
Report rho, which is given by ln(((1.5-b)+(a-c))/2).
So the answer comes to -0.329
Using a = 0.0662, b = 0.0649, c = 0.0625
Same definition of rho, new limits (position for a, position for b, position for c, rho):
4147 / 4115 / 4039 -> -0.334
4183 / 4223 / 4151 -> -0.338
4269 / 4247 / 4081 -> -0.330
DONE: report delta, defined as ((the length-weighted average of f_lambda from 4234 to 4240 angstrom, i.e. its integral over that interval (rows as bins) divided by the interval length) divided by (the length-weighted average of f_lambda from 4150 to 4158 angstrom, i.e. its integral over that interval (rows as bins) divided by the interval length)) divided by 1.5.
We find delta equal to 0.79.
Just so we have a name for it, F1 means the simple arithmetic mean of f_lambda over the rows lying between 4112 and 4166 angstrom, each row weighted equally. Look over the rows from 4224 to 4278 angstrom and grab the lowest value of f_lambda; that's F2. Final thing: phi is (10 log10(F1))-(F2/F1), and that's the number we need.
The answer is 10.6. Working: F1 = 14.4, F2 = 13.7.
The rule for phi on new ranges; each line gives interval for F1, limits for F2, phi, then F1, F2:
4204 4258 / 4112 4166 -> 11.1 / 15.7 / 13.2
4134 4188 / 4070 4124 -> 10.6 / 14.3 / 13.4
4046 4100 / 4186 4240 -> 10.8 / 14.9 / 13.7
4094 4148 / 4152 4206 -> 10.7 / 14.6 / 13.2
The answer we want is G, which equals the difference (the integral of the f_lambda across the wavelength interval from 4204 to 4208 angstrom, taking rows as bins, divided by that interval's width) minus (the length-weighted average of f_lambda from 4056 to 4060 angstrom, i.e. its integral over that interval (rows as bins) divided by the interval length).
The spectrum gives 1.9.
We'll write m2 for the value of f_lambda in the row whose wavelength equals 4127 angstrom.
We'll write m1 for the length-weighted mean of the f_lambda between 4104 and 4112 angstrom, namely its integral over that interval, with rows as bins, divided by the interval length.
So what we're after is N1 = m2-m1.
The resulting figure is -0.3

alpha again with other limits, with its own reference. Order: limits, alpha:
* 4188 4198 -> 4189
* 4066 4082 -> 4081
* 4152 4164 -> 4163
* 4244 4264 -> 4245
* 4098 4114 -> 4113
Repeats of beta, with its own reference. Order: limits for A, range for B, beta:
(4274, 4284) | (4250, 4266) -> 0.84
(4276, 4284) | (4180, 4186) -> 0.84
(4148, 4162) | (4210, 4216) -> 0.85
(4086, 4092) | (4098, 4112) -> 1.02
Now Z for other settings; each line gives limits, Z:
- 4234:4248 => 0.33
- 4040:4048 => 0.28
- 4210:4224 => 0.31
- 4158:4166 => 0.29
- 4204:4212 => 0.32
